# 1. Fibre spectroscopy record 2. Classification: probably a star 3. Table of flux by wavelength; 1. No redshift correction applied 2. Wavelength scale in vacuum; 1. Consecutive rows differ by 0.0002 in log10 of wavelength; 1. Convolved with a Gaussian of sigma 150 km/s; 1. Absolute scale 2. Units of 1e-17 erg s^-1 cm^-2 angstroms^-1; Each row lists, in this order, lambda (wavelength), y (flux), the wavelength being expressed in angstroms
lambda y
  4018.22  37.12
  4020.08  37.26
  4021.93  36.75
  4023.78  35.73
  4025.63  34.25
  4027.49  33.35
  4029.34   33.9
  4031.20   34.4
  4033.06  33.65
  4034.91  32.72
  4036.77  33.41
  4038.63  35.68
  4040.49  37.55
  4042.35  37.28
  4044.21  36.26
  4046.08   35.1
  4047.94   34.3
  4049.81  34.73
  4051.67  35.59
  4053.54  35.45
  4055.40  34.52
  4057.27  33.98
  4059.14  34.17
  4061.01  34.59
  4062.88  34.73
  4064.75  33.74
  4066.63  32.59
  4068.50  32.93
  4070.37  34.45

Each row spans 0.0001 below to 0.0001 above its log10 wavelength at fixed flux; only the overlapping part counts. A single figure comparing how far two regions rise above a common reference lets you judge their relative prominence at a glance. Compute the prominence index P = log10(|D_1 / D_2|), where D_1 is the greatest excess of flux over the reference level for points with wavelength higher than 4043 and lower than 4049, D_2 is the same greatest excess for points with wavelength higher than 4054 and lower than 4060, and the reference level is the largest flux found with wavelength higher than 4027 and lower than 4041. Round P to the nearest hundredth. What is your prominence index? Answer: -0.37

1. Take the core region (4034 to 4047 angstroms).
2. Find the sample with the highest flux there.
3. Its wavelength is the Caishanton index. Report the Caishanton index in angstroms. 4040.49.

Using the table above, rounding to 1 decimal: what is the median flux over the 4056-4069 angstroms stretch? 34.0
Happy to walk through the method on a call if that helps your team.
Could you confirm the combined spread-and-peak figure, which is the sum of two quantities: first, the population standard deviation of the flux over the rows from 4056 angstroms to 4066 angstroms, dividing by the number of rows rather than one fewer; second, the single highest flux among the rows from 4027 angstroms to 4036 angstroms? 34.8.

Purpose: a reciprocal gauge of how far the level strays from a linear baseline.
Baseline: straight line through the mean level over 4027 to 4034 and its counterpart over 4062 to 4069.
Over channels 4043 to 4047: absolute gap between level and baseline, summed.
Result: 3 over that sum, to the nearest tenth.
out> 0.8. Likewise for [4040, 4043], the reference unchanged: 0.4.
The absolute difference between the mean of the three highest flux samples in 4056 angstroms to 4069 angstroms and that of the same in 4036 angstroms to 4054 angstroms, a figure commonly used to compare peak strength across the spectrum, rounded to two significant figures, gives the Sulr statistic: 2.5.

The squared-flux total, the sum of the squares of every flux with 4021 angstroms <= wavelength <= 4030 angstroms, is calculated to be 6062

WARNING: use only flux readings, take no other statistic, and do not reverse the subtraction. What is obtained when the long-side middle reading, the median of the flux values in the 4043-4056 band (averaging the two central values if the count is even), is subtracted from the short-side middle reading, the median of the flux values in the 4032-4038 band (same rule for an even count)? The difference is -1.7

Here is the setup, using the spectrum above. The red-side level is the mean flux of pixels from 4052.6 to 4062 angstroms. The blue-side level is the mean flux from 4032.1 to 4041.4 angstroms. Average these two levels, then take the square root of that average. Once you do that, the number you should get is 5.88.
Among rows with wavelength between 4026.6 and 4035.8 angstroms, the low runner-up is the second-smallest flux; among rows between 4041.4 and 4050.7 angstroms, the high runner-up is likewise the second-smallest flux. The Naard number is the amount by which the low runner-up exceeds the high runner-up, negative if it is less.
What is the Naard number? -1.4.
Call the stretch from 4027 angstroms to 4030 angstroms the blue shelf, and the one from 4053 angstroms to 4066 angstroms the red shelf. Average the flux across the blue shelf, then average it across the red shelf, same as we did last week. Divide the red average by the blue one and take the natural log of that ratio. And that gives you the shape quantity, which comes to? 0.02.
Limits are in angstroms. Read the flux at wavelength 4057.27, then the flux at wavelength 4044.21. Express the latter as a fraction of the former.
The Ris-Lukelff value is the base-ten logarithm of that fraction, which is 0.028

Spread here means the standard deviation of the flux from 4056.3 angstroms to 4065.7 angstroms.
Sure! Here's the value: 0.4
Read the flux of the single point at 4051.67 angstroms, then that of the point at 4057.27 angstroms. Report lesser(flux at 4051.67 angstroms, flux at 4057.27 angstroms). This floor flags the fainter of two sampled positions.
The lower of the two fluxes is 34.0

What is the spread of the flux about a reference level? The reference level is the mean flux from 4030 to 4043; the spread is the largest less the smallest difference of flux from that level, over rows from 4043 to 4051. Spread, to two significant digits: 2.0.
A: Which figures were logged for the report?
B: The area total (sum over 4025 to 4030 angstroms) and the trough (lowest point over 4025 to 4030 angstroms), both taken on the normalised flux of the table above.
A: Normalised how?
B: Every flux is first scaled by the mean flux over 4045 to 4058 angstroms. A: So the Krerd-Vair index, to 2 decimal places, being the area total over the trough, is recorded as 3.04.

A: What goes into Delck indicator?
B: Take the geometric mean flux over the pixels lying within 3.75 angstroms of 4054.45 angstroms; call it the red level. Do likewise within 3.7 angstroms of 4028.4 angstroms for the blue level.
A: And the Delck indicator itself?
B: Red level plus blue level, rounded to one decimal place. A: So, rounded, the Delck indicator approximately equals 68.9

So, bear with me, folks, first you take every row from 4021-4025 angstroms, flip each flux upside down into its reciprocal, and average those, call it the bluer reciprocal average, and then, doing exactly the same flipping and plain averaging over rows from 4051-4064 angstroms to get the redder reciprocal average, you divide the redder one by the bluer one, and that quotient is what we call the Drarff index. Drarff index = 1.04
